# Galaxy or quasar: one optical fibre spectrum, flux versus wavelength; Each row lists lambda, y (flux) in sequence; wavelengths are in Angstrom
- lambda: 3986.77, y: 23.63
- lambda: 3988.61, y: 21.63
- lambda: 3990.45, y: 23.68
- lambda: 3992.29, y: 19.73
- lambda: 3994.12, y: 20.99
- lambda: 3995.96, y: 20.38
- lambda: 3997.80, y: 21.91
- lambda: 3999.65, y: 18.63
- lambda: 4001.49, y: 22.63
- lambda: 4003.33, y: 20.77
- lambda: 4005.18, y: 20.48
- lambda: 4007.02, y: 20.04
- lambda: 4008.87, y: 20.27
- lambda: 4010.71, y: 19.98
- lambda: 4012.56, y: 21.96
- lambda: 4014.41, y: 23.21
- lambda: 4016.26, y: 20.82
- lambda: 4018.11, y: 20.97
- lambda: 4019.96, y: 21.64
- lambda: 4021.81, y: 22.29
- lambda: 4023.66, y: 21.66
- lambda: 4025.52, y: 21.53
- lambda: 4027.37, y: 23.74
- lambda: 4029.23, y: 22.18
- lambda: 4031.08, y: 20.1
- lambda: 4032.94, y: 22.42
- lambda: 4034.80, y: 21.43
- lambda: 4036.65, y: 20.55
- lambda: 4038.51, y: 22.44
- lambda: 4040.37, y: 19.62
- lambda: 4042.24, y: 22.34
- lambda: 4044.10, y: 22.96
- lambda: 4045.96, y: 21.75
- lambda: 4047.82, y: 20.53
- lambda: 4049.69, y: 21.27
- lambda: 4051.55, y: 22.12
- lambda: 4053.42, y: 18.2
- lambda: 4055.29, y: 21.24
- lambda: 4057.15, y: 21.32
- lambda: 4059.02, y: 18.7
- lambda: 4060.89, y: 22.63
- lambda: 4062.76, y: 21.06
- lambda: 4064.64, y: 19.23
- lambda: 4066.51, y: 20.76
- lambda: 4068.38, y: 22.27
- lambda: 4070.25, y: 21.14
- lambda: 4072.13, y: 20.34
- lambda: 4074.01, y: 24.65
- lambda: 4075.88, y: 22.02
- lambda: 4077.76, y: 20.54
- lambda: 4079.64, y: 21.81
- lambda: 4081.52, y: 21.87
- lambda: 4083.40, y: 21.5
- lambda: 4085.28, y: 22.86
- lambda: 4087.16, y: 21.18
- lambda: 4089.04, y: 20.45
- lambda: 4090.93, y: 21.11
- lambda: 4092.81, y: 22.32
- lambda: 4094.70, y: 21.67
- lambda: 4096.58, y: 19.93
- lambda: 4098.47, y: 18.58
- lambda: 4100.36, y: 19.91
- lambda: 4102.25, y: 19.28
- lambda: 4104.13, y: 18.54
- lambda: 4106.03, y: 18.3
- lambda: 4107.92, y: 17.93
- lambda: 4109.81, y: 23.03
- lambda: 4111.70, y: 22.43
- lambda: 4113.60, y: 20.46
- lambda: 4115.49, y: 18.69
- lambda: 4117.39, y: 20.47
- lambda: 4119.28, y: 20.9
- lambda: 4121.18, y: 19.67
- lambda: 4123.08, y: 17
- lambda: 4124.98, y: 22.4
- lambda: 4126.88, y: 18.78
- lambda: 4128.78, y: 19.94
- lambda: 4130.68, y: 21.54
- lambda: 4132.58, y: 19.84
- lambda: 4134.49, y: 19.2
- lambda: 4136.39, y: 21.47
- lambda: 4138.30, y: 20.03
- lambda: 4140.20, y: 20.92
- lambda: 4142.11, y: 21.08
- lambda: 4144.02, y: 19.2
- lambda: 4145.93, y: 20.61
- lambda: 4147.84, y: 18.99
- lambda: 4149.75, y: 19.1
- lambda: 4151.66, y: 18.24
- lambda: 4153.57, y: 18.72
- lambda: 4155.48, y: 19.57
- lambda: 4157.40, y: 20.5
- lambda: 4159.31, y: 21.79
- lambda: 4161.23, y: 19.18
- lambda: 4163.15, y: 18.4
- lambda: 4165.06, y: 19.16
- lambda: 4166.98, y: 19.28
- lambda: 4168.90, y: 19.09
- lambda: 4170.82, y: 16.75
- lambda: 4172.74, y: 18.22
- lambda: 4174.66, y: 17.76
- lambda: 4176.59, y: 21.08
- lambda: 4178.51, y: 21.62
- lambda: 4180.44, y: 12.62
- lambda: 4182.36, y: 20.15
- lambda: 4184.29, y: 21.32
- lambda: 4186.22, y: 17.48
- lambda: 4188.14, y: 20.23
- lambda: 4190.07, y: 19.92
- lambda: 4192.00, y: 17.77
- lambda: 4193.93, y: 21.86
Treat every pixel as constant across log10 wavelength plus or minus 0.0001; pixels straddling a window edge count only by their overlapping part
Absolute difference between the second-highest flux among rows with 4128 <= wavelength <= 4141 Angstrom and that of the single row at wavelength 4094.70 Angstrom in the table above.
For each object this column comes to 0.2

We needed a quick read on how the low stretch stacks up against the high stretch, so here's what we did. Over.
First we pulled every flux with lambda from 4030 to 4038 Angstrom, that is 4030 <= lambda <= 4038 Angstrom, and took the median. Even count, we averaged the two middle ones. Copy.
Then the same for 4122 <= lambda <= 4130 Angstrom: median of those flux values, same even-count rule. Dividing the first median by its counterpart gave 1.08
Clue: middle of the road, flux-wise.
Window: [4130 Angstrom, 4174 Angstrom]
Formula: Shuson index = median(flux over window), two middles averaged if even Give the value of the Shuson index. 19.2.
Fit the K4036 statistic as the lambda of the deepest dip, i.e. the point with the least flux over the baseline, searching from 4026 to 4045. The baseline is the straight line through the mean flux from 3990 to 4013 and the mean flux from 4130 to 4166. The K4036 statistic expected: 4040.37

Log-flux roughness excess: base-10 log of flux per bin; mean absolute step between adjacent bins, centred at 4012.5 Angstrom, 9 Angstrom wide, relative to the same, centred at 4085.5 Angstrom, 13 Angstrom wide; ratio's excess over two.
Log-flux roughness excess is -0.17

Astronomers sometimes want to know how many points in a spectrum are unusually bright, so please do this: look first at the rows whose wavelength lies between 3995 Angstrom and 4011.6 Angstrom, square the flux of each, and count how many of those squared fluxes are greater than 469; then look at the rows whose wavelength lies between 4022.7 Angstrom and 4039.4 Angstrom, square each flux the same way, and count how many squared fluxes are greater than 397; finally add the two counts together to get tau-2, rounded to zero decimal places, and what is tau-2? 11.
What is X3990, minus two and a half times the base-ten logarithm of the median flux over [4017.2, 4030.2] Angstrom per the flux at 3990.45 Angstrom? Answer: 0.10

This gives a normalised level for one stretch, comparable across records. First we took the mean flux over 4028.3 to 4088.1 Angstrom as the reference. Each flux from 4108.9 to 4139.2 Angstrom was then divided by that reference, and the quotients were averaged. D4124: 0.95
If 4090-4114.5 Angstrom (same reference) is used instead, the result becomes 0.95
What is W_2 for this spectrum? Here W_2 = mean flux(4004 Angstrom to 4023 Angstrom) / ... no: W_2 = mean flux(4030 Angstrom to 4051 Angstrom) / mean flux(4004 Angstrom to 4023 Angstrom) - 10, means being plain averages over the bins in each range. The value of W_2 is -8.99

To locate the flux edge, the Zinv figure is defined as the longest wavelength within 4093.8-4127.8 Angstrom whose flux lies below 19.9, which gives 4126.88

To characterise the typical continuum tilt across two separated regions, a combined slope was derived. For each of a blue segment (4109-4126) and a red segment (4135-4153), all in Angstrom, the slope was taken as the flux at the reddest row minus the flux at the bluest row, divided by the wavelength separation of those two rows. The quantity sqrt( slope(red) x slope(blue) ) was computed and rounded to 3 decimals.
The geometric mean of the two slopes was 0.094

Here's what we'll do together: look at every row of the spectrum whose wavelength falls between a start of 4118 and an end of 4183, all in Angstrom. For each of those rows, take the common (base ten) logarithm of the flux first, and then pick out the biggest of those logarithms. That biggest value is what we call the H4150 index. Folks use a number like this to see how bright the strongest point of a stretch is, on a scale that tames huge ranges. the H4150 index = 1.35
